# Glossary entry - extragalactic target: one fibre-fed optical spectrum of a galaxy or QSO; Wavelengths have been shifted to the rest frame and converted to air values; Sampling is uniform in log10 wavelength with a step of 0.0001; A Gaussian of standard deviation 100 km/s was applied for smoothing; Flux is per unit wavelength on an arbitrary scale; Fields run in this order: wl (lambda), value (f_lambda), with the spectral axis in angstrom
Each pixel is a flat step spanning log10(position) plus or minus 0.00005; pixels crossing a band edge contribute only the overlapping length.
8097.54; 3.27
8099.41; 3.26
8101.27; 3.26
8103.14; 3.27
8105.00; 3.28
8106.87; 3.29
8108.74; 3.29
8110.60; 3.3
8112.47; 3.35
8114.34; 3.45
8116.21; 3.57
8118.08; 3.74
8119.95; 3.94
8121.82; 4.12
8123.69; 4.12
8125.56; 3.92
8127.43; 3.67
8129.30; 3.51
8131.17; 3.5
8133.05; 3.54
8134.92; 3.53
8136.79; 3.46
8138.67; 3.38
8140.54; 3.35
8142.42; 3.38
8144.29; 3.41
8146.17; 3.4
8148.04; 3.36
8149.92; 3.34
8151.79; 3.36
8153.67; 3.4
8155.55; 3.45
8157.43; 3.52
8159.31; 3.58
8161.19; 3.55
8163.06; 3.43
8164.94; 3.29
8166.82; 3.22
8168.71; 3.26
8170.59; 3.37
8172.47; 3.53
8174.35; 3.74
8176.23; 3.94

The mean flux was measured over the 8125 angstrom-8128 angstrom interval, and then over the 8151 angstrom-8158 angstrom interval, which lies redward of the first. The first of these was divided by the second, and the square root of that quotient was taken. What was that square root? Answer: 1.05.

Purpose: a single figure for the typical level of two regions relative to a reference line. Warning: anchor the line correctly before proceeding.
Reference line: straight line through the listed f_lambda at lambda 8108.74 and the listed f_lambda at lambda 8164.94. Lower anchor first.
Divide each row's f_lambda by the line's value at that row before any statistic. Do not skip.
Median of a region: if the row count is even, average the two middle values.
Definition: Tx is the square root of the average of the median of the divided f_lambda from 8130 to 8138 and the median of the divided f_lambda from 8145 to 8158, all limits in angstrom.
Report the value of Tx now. 1.03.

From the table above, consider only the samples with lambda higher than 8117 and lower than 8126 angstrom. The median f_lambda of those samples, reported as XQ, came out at 3.94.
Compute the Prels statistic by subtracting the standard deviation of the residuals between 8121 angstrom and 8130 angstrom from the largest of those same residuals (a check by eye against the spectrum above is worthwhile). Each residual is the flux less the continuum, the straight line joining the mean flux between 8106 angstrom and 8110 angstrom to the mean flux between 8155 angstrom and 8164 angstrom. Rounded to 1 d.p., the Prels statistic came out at 0.5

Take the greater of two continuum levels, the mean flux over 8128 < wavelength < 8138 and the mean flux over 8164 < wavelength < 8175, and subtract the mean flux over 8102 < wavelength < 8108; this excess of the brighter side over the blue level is 0.23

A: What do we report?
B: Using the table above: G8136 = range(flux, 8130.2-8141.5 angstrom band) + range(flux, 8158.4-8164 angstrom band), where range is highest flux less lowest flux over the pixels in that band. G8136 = 0.3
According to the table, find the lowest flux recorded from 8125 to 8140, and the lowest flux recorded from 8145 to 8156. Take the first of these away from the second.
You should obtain -0.04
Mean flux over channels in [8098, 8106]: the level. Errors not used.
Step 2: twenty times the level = 65.3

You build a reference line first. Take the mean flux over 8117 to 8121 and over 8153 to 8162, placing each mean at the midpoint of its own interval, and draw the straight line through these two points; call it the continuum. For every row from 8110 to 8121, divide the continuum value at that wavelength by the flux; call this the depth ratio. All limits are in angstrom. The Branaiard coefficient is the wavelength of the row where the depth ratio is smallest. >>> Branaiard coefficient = 8119.95 angstrom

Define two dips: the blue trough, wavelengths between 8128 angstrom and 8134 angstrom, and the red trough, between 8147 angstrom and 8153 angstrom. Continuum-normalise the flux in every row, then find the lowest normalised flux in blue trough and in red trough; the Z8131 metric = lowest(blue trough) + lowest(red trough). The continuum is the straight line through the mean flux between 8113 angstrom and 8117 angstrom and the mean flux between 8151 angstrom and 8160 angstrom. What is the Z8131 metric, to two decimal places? 1.97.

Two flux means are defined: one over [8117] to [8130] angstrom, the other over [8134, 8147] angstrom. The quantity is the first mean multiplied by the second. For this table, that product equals 13.2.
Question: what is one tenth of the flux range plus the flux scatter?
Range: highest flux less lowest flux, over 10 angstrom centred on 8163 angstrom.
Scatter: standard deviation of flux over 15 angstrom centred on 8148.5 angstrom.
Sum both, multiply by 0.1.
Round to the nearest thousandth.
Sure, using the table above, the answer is 0.039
